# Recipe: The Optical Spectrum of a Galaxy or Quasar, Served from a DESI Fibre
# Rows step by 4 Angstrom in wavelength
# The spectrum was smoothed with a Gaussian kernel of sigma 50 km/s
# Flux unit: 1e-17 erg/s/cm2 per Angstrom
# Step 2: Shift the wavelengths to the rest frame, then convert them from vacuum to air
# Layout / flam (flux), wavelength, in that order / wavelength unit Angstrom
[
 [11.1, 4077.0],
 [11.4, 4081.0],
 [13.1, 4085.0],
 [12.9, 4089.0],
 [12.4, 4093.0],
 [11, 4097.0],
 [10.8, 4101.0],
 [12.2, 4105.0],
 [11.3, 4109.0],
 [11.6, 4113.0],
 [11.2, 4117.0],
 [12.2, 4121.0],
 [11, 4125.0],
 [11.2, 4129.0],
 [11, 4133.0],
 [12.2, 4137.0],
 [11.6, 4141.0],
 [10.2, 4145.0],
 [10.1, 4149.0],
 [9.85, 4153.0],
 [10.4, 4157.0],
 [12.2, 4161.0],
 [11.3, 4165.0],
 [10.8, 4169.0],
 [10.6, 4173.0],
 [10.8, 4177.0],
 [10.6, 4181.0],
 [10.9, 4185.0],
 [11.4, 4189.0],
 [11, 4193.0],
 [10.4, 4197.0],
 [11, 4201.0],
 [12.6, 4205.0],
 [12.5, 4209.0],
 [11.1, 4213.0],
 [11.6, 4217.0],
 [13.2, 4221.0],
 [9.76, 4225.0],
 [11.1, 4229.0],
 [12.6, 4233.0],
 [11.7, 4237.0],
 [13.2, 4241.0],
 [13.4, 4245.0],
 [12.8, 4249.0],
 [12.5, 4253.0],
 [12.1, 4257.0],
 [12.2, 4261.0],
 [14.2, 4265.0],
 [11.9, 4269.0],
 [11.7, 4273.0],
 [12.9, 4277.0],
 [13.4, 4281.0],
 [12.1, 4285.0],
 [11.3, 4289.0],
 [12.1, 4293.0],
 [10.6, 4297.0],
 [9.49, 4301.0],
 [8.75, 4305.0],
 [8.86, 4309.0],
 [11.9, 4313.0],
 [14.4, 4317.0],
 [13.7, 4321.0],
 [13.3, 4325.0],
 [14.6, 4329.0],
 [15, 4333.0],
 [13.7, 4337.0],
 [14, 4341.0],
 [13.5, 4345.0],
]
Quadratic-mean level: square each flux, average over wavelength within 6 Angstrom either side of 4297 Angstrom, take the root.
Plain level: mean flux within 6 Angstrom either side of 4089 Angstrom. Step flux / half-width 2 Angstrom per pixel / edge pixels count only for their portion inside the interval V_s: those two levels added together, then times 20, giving 472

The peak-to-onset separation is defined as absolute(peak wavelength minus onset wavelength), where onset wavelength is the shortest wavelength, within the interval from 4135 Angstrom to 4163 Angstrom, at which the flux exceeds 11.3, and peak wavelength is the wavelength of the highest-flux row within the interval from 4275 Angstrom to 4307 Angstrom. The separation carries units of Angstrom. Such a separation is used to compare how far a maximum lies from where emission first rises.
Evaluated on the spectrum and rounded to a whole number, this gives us 144 Angstrom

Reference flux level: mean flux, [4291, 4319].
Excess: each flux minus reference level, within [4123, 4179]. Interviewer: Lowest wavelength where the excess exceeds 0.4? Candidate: 4137.0 Angstrom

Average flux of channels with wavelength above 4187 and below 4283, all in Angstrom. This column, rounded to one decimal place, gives 12.1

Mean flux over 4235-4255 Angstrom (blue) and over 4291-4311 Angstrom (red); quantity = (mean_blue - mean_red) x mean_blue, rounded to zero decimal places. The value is 35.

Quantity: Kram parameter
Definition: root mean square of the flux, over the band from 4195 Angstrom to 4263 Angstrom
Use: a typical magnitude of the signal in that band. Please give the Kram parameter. 12.0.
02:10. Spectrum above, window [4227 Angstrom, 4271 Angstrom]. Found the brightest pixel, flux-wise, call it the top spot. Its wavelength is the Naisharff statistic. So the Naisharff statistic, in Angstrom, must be 4265.0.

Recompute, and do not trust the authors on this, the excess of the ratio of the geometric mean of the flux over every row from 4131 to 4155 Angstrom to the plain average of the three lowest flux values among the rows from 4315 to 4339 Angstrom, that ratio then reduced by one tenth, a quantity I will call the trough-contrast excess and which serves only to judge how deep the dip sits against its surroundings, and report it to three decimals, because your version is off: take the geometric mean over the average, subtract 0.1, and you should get 0.695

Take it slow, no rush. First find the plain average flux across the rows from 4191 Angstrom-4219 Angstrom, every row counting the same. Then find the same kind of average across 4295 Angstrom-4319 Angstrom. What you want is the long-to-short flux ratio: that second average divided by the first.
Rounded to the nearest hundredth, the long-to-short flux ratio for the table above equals 0.93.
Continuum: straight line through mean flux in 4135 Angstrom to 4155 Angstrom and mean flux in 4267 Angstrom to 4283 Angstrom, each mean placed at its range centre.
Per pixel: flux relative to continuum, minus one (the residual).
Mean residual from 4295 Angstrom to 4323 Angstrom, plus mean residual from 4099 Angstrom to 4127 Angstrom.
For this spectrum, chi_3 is -0.04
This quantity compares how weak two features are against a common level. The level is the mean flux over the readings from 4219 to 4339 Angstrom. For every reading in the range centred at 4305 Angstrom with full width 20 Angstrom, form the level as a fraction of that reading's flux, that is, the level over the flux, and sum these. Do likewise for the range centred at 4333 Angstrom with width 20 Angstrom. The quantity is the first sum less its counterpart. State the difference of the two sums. 1.9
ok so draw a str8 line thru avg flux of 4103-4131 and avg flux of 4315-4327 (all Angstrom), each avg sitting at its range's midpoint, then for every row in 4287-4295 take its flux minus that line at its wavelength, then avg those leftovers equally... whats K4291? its -1.8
